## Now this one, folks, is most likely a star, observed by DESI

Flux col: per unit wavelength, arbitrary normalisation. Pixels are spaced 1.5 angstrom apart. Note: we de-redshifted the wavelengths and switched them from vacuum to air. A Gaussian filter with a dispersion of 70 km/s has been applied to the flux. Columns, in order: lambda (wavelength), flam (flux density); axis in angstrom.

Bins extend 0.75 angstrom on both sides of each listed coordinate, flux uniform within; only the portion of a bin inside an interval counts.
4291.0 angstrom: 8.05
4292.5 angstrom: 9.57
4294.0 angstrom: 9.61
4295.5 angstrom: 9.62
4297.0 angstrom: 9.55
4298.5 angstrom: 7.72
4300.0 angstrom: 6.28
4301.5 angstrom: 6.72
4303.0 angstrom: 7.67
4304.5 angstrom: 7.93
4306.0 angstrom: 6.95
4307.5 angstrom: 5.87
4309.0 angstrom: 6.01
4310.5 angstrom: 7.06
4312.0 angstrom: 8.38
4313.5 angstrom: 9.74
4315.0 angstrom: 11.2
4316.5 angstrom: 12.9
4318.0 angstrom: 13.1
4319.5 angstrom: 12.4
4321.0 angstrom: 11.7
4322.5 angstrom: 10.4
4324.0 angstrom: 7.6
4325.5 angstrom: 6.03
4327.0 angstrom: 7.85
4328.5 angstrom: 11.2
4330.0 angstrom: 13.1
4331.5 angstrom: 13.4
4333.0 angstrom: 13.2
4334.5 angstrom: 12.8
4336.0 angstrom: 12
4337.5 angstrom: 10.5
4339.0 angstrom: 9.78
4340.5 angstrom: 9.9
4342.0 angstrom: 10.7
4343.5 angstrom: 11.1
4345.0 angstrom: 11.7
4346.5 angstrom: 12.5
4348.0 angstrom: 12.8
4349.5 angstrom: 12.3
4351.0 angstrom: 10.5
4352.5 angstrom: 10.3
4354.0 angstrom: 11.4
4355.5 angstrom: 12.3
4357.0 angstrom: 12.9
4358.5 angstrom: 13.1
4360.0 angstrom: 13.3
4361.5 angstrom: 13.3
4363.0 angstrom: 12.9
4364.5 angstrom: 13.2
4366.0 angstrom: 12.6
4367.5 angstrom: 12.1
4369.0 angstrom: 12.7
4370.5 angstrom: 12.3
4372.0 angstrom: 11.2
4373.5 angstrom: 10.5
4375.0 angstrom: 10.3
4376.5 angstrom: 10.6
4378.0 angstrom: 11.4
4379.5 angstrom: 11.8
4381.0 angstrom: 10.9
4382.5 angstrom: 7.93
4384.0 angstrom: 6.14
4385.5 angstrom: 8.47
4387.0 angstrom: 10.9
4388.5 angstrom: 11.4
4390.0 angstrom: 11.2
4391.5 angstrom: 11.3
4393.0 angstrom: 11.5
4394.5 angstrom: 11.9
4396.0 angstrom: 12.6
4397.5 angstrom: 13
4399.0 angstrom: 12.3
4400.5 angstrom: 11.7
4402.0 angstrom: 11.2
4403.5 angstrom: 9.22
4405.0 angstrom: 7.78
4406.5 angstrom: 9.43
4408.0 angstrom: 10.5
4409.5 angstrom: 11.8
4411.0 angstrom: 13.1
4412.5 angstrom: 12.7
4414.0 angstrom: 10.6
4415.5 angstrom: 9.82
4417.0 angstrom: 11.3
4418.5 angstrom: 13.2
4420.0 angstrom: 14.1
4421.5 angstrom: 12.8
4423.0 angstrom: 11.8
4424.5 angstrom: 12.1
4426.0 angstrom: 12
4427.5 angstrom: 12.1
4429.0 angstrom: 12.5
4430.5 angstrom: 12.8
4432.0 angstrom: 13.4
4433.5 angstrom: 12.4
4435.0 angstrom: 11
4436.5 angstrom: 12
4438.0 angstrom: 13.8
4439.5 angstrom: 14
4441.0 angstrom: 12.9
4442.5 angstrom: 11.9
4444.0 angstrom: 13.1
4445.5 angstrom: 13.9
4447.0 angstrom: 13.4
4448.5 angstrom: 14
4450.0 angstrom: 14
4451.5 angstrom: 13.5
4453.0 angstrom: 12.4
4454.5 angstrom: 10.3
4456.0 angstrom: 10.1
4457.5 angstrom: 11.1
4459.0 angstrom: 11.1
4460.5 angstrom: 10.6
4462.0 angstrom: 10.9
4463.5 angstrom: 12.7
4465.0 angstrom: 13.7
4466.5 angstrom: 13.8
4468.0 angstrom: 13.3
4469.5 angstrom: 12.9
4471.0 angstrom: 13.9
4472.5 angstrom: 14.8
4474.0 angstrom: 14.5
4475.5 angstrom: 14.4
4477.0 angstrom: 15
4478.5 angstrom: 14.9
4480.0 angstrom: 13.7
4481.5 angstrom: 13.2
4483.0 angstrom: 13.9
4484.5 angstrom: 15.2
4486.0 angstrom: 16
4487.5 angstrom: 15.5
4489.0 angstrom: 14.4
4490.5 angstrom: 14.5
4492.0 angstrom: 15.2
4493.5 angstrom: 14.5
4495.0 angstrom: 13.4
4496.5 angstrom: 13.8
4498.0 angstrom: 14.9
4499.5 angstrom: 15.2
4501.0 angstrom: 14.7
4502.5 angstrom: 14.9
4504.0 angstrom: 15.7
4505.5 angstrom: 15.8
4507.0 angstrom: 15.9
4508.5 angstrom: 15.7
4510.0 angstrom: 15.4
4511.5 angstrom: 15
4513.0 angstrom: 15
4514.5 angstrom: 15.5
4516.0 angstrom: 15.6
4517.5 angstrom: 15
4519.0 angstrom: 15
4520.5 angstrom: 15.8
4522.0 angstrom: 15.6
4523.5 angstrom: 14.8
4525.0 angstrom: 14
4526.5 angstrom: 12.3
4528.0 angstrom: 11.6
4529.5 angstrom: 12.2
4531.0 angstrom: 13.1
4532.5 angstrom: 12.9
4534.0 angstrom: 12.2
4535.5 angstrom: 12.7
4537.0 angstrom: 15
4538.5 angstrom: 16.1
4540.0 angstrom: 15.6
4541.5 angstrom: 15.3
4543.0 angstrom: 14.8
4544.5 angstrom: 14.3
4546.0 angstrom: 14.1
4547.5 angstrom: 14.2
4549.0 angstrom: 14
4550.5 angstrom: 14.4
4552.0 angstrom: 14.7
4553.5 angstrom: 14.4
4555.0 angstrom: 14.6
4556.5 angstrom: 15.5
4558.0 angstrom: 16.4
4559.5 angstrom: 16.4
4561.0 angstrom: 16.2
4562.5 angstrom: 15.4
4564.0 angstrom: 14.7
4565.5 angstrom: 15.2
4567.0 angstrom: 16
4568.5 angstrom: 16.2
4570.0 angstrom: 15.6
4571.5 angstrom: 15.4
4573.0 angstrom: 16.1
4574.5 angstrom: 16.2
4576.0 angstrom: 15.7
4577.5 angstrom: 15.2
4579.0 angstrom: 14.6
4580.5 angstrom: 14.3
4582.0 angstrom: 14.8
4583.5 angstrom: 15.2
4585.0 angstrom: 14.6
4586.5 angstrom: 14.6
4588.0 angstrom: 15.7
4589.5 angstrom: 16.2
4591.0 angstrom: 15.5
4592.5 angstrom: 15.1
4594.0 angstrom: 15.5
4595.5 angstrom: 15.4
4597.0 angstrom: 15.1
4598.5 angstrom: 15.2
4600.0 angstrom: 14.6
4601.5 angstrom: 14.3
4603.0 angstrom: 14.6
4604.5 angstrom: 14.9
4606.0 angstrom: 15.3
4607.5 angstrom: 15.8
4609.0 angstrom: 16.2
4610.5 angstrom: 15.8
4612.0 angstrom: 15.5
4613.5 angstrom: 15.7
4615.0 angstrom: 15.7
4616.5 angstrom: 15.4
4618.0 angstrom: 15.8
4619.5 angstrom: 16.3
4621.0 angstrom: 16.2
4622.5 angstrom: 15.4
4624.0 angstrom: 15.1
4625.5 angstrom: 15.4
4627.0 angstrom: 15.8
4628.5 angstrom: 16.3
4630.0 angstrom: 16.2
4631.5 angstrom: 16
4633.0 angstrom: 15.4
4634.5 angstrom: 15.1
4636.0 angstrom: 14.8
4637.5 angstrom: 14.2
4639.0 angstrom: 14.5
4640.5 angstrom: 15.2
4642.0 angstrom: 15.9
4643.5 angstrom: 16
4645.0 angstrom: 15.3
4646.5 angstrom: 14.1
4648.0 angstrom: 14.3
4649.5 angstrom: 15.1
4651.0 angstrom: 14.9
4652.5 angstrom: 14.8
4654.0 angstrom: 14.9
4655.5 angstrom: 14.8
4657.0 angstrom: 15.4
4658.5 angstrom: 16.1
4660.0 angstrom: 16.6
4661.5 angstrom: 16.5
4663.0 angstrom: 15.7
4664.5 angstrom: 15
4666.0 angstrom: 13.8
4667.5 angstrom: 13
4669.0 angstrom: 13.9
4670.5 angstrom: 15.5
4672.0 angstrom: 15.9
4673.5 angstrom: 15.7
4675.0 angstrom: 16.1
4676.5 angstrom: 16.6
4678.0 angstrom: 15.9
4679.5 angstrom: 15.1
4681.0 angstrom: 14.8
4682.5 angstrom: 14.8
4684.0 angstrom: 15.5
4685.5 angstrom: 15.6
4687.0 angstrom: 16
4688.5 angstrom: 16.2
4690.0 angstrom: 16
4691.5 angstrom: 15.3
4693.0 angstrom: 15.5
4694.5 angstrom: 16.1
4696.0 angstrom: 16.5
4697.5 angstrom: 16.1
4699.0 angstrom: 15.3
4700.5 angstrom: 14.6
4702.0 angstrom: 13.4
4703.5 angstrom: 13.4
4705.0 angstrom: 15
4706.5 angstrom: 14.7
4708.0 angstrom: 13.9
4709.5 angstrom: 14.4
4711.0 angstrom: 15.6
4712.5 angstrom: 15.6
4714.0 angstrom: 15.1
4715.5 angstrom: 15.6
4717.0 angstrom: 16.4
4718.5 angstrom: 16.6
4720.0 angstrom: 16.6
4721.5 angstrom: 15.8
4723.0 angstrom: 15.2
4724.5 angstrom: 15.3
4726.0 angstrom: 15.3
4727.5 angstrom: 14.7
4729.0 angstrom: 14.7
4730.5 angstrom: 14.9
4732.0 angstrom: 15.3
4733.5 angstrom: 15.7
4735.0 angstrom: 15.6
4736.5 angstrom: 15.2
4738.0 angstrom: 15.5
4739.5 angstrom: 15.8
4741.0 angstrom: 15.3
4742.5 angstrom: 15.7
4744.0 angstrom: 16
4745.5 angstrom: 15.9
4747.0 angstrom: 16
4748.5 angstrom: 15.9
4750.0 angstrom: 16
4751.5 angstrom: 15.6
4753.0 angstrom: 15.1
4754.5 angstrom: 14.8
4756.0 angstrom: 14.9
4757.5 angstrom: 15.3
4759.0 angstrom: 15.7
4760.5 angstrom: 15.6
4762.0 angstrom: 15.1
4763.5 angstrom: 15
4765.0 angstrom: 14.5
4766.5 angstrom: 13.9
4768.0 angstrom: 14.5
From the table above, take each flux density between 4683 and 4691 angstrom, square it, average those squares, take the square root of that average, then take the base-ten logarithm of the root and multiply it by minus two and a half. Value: -3.00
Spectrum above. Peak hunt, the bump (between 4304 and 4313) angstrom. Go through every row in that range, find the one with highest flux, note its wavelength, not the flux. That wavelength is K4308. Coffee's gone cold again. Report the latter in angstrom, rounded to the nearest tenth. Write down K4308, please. 4312.0 angstrom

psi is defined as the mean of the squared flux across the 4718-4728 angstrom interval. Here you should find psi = 245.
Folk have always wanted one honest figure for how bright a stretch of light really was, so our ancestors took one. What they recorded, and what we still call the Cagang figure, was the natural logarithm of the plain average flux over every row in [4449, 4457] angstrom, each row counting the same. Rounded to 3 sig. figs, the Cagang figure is 2.49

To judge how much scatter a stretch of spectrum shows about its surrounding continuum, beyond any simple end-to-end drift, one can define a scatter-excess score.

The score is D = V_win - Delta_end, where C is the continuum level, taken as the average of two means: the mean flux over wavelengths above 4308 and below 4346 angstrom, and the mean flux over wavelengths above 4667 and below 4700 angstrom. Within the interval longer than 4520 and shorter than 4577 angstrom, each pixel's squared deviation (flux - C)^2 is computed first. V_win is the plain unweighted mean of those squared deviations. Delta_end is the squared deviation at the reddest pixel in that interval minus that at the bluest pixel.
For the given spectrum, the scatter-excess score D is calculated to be 5.1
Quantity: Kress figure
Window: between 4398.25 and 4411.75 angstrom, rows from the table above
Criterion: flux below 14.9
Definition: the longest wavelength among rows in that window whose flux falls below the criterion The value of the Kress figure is 4411.0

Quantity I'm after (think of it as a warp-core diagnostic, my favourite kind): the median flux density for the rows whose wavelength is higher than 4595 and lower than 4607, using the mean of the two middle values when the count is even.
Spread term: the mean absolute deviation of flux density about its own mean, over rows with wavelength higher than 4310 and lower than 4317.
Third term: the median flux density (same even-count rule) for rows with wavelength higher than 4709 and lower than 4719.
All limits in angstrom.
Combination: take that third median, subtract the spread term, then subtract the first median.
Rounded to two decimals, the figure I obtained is -1.16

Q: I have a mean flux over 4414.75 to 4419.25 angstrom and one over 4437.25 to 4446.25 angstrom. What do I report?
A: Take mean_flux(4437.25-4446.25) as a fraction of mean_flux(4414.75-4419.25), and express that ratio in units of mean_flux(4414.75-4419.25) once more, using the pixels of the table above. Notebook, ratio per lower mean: 0.101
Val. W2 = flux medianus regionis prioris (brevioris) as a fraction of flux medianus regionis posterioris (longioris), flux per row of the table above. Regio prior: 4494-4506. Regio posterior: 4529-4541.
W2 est 1.15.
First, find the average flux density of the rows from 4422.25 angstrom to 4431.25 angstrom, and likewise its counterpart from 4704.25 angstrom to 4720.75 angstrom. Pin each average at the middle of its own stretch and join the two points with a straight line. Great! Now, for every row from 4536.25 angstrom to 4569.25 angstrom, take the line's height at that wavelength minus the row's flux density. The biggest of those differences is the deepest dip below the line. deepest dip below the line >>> -0.42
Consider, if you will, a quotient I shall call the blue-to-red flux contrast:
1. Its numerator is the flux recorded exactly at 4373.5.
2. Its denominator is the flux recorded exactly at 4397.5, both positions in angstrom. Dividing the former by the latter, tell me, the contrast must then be 0.81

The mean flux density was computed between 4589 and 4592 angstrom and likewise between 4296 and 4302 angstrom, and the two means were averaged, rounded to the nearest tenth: 11.7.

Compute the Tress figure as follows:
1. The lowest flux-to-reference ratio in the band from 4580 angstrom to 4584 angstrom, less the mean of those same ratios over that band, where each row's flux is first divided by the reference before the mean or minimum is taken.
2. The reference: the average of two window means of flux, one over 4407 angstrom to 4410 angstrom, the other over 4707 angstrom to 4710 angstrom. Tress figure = -0.037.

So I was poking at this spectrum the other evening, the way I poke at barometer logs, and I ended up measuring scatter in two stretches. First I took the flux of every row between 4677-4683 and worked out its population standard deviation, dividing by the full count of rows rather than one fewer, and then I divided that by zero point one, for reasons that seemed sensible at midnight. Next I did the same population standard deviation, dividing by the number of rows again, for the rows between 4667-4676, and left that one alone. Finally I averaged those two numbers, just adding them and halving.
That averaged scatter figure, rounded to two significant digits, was 2.8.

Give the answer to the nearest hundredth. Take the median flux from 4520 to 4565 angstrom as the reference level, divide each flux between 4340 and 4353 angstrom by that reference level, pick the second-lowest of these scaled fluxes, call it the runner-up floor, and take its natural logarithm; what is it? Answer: -0.35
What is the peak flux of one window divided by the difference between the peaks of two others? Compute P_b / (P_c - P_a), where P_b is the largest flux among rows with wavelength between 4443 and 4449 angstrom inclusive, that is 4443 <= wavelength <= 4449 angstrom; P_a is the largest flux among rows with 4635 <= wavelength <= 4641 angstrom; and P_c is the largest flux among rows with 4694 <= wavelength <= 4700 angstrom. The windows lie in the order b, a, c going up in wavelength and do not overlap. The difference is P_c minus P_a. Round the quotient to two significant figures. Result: 11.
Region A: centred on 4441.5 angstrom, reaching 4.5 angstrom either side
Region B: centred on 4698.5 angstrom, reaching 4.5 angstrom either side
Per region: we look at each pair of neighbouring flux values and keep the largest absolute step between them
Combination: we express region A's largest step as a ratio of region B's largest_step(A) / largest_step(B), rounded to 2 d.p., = 1.00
